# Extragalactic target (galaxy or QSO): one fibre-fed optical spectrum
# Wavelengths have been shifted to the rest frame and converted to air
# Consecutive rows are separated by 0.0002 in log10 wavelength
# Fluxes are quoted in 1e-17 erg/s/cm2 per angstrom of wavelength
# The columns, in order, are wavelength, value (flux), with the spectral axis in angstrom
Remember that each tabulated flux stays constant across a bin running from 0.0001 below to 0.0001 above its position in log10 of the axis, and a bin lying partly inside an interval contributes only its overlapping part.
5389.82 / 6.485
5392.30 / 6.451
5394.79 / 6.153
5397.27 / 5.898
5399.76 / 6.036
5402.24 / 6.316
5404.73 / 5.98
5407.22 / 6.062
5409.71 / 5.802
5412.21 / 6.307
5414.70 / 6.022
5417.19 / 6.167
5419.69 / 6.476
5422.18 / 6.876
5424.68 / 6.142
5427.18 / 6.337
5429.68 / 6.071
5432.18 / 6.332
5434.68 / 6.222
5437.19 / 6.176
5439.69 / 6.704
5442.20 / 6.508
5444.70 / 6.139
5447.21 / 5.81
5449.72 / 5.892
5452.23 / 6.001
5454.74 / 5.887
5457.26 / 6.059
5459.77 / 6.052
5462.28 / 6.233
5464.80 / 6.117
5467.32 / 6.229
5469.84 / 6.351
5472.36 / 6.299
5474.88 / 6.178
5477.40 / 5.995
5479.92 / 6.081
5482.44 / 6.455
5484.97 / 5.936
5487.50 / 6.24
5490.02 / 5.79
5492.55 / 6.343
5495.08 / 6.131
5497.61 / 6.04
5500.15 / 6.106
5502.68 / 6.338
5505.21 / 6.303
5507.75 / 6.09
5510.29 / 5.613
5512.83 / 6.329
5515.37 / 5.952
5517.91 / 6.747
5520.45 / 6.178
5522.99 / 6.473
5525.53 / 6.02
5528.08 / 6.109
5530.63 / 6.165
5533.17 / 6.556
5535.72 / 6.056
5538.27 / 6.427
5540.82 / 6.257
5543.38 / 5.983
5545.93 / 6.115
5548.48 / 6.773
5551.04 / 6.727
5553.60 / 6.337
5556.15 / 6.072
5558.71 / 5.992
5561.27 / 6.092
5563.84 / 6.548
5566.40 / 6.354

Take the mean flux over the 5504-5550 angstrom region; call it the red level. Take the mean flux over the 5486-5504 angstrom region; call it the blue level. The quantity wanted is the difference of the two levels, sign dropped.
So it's 0.09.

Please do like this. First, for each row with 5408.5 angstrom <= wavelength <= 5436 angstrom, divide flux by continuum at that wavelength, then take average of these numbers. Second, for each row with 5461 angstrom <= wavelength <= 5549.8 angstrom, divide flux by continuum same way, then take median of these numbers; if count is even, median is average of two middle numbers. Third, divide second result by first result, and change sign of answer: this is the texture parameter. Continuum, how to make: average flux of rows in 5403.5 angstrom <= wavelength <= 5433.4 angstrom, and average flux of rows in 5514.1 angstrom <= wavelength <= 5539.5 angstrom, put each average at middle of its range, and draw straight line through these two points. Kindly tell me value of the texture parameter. -0.9807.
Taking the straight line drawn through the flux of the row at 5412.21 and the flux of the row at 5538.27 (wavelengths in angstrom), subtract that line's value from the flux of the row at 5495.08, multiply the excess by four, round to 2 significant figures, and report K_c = -1.0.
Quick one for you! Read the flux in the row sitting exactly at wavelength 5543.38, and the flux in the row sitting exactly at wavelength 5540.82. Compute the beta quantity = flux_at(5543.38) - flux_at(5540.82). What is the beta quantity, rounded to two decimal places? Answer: -0.27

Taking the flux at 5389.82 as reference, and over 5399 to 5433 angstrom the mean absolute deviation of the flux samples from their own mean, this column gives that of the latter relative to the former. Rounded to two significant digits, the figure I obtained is 0.031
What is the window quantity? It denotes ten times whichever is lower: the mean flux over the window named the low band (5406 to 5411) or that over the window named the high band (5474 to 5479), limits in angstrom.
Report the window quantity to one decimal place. 59.3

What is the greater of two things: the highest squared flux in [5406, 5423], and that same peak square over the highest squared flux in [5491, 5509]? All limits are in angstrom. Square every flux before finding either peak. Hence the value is 47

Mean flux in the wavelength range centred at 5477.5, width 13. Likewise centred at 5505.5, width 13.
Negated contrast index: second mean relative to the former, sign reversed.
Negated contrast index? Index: -0.98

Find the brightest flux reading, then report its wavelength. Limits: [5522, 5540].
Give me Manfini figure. 5533.17 angstrom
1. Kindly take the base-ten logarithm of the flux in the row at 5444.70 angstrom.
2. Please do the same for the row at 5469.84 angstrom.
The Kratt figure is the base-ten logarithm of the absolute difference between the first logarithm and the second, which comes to -1.8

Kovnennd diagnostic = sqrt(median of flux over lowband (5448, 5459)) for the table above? 2.44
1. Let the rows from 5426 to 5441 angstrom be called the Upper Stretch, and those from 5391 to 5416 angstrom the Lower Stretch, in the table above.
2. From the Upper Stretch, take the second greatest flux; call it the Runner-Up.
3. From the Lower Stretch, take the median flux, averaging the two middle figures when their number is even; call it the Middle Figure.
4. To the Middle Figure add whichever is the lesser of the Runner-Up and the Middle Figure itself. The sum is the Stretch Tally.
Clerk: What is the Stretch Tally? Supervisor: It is 12.10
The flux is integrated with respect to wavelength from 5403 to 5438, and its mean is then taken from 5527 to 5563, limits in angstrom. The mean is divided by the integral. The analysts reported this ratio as 0.0288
